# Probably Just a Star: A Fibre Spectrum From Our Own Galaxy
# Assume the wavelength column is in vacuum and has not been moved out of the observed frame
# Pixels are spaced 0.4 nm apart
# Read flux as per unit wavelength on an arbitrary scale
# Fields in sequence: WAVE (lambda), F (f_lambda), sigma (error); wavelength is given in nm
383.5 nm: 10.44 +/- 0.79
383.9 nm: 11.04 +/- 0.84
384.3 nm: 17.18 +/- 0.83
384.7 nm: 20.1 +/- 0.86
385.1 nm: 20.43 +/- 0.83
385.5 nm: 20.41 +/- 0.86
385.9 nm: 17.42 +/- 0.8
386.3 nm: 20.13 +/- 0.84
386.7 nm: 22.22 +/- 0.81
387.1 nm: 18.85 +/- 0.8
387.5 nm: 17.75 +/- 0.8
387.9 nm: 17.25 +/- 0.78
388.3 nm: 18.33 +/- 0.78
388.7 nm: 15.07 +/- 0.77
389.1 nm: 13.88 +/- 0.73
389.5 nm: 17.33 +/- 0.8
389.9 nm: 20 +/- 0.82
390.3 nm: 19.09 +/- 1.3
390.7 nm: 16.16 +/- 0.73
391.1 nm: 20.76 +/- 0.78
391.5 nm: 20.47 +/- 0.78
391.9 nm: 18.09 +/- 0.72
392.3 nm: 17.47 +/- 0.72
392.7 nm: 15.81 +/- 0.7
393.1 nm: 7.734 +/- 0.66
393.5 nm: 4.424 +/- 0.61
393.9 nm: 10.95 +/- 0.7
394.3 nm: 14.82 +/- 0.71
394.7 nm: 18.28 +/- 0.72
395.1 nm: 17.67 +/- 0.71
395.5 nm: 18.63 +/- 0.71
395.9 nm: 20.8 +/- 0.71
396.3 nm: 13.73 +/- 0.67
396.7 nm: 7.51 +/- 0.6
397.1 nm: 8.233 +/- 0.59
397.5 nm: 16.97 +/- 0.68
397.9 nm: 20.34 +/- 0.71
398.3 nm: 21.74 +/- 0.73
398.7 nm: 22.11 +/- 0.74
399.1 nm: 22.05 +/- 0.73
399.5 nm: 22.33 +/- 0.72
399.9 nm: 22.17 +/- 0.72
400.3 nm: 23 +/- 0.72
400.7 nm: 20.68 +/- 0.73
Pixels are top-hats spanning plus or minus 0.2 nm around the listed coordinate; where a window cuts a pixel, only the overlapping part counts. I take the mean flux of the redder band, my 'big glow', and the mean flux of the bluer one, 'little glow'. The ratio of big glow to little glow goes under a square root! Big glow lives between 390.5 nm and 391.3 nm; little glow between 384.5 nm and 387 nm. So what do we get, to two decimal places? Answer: 0.96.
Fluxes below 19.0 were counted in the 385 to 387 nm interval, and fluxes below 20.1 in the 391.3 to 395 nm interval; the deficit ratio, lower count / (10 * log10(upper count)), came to 0.11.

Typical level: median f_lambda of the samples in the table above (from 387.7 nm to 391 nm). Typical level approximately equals 17.3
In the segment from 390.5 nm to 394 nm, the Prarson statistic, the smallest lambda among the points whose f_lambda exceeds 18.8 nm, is 391.1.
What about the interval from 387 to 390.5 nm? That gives 387.1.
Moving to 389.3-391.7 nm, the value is 389.9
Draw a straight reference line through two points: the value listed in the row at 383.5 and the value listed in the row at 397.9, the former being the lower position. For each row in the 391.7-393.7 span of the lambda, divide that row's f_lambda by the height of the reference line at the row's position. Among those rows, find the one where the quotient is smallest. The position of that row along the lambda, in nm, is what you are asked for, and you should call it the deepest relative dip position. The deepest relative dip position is 393.5 nm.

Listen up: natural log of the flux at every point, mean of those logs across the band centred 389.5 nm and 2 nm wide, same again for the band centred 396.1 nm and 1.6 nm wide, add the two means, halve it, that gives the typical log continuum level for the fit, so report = 2.74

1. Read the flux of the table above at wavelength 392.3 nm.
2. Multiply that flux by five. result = 87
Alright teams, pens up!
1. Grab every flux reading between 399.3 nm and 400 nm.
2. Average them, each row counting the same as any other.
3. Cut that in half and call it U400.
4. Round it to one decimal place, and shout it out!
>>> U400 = 11.1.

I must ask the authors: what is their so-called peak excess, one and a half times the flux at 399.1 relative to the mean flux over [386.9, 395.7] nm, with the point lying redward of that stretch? 2.03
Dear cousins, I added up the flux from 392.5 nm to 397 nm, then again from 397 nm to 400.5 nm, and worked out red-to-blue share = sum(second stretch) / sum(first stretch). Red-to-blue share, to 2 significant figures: 1.2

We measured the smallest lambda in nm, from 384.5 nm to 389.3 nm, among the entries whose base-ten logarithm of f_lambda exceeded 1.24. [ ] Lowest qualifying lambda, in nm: 384.7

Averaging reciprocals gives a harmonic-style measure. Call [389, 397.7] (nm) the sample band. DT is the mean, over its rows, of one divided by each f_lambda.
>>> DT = 0.076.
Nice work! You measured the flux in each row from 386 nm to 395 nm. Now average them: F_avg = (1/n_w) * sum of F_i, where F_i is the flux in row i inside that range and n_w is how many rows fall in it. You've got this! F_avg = 16.6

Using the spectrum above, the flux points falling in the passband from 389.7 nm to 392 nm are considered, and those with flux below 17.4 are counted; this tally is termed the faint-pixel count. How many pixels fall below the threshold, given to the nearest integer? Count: 1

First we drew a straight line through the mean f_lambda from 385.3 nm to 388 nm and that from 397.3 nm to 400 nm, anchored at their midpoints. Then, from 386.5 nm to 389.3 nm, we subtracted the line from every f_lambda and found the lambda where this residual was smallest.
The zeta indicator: 389.1 nm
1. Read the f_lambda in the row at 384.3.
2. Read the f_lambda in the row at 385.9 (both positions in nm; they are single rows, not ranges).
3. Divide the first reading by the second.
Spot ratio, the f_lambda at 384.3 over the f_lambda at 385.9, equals 0.99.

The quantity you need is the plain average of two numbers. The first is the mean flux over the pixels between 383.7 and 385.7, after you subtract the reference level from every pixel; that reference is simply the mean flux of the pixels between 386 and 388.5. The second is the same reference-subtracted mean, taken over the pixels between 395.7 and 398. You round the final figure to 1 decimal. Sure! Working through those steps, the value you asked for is -2.9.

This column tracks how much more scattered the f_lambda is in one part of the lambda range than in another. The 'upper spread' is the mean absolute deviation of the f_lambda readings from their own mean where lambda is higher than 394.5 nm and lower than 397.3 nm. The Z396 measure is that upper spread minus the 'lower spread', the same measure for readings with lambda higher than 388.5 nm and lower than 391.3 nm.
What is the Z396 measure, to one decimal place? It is 2.3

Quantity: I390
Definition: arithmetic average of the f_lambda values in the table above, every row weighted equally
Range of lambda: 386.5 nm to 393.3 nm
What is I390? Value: 17.4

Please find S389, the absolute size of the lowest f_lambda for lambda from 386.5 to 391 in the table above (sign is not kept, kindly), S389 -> 14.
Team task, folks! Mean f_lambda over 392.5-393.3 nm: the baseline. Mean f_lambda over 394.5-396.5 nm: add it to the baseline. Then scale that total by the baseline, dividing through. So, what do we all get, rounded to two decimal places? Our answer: 2.51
